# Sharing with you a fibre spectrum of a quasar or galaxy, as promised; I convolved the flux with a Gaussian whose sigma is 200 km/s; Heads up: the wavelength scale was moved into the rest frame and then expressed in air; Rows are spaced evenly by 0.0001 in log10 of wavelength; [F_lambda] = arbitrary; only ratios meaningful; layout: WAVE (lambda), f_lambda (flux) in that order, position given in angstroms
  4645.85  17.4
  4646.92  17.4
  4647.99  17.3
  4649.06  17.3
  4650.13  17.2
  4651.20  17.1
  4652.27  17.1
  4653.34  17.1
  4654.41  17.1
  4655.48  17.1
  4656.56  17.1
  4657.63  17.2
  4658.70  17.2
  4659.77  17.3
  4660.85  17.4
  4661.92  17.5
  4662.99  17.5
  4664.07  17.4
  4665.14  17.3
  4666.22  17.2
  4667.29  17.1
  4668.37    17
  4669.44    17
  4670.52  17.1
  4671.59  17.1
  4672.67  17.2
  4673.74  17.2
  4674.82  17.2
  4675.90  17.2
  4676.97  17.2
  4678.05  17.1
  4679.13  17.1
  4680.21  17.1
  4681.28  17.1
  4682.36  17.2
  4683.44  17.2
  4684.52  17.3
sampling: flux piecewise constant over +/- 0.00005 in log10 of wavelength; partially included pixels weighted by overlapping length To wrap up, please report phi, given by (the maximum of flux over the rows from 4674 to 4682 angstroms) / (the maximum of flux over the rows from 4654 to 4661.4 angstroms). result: 0.99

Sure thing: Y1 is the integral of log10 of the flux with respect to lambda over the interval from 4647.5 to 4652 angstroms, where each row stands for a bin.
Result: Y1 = 5.6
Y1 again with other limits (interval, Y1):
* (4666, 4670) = 4.9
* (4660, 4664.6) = 5.7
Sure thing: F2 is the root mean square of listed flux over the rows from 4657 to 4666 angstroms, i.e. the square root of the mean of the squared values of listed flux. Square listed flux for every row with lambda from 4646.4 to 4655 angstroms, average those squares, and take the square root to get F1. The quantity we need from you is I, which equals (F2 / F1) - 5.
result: -3.99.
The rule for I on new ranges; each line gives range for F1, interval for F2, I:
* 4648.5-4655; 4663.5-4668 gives -3.99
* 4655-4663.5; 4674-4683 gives -4.01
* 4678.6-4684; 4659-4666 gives -3.98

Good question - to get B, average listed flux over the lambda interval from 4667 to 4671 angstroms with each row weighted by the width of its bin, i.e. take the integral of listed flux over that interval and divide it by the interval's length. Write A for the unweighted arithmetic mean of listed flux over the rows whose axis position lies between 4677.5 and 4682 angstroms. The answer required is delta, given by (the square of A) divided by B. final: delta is 17.2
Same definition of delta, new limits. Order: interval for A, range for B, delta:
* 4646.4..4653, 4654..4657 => 17.4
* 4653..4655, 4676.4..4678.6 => 17.0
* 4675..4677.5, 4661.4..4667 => 17.0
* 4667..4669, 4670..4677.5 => 16.9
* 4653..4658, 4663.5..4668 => 17.0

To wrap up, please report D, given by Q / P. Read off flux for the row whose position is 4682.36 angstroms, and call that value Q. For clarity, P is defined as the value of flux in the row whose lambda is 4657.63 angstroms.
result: 1.00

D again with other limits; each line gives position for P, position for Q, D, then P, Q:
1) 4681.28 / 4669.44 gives 0.99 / 17.1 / 17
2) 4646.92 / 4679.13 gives 0.98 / 17.4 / 17.1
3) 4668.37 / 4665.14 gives 1.02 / 17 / 17.3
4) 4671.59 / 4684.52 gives 1.01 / 17.1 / 17.3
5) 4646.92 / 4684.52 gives 0.99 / 17.4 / 17.3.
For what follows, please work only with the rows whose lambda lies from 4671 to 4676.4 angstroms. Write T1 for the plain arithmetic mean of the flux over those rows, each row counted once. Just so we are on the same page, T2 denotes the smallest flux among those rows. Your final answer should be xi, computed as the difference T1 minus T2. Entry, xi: 0.08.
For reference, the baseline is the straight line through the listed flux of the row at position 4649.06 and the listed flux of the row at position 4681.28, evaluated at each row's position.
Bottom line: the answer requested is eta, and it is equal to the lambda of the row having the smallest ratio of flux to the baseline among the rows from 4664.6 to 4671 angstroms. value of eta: 4668.37 angstroms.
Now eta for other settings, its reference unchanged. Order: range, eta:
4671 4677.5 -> 4671.59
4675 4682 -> 4678.05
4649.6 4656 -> 4651.20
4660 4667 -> 4666.22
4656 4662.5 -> 4656.56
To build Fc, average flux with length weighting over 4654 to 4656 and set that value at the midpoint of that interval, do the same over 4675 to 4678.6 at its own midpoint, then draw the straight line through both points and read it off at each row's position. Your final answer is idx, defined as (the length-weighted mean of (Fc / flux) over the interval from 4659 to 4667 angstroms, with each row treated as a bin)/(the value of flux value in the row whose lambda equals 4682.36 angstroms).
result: 0.0574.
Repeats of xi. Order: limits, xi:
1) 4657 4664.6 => 0.16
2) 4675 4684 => 0.05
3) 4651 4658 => 0.01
